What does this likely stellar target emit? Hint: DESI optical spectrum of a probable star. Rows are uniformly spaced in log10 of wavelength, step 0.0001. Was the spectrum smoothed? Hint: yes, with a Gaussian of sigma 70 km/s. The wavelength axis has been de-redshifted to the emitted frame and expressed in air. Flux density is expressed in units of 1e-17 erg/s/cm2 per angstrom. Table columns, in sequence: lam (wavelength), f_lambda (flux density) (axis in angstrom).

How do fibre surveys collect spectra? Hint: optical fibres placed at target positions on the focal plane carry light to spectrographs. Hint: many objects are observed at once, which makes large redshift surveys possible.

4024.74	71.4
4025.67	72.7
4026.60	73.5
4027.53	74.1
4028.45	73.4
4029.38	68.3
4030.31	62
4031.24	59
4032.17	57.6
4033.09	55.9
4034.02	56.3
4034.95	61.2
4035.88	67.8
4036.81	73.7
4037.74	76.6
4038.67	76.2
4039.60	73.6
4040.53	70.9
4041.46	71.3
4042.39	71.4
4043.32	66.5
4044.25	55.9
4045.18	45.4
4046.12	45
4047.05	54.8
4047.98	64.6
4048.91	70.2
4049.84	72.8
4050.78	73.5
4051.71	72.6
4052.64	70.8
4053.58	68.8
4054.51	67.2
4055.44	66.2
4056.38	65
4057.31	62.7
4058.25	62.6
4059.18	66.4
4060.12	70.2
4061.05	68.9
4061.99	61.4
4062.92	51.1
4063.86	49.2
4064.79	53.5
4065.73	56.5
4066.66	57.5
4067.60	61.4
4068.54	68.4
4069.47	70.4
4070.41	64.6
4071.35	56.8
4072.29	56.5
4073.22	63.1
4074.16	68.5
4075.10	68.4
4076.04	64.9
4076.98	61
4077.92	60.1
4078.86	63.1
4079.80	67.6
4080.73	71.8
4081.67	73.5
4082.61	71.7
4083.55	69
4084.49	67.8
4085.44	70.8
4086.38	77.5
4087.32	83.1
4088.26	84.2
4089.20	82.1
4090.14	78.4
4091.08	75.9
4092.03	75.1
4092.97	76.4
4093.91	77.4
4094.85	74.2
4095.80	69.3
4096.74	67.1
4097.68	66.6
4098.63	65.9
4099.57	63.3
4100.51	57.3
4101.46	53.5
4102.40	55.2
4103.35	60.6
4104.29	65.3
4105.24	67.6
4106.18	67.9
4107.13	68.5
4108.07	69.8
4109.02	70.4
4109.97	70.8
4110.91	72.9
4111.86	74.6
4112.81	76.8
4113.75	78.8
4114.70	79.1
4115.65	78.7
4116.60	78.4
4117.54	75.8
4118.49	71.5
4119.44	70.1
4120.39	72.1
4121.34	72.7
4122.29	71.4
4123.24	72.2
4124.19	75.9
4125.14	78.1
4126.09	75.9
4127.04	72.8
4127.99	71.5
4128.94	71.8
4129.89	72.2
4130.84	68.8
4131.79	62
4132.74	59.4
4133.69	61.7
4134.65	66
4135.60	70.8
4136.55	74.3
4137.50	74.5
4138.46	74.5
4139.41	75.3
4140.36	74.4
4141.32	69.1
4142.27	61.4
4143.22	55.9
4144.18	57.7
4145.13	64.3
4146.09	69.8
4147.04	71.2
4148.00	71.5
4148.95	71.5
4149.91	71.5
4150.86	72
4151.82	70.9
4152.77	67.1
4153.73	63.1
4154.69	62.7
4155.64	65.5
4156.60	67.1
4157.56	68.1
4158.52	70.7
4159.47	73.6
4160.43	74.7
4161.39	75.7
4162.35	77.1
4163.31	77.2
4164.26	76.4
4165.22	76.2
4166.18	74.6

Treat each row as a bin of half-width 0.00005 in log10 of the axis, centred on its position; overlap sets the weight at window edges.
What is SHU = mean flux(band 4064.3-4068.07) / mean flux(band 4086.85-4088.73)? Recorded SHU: 0.68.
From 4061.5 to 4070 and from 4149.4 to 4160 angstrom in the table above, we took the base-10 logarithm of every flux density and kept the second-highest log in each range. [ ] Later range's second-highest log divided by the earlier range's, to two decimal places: 1.01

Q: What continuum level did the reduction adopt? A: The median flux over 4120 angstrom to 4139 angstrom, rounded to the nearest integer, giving 72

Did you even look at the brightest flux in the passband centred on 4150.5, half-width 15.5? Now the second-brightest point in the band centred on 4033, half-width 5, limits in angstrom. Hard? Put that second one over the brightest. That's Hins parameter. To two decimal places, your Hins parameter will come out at 0.95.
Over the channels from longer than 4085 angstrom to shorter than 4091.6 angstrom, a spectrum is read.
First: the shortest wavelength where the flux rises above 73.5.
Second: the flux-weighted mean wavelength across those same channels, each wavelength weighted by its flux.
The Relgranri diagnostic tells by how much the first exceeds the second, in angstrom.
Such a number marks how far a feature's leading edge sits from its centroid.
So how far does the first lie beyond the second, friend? -1.9 angstrom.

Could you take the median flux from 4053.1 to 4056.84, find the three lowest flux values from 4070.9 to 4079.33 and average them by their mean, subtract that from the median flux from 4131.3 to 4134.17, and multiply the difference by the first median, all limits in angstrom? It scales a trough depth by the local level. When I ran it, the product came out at 260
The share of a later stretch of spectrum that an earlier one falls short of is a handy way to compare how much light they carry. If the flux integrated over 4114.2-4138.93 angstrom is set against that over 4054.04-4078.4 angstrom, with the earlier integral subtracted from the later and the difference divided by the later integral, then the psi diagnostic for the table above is 0.15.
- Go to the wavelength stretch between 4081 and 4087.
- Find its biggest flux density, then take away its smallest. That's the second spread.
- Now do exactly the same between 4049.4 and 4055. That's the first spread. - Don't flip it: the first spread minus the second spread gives -3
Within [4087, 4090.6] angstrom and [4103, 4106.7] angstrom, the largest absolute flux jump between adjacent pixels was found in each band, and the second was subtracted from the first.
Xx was -1.0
